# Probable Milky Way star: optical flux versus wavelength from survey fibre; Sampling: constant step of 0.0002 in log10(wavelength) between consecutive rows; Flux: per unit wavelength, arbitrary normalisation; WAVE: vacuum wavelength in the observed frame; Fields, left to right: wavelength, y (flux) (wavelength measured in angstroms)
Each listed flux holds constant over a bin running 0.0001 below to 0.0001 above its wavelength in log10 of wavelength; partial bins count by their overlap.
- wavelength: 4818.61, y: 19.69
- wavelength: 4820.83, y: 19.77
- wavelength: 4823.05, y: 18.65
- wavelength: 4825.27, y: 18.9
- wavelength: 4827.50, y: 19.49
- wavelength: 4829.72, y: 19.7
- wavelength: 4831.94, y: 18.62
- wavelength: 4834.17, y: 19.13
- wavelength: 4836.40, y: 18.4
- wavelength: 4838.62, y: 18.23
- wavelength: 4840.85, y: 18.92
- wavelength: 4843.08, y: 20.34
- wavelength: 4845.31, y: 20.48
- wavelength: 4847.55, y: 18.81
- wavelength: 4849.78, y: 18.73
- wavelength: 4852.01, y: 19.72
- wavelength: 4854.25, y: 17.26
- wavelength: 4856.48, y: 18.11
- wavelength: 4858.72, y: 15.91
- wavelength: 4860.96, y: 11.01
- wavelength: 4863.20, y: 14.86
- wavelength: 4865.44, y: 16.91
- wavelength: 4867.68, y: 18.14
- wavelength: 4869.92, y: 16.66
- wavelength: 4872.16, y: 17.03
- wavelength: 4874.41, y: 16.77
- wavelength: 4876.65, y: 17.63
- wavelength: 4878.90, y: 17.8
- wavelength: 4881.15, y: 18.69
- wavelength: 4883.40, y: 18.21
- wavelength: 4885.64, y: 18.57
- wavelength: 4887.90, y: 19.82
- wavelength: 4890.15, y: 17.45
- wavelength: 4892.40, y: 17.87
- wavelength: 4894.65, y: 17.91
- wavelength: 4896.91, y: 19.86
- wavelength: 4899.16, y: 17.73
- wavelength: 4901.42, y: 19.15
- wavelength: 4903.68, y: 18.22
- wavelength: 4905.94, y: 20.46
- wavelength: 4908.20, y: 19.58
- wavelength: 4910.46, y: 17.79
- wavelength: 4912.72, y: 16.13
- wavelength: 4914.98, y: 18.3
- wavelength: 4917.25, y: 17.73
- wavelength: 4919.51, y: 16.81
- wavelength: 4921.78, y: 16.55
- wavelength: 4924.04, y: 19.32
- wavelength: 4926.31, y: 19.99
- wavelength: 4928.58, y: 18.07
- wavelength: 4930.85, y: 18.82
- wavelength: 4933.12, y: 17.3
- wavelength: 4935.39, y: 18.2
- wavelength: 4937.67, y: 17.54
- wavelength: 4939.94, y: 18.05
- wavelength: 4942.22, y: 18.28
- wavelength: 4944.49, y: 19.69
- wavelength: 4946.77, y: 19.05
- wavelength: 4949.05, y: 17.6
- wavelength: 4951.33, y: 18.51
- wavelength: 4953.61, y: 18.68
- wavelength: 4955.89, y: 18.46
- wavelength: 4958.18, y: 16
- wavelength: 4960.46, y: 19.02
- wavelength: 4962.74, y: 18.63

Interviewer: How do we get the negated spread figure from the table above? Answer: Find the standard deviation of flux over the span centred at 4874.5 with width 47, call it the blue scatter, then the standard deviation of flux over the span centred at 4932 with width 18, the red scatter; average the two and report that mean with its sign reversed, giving -1.4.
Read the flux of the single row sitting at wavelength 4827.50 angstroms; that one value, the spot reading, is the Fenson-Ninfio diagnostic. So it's 19.49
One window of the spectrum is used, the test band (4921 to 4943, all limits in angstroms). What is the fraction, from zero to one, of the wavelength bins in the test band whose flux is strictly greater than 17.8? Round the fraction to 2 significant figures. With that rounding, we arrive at 0.70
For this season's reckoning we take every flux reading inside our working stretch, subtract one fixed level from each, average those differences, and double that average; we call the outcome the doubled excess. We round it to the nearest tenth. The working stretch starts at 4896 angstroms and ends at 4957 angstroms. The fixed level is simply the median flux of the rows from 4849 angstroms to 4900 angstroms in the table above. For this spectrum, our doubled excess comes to 1.1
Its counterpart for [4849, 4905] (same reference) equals -0.4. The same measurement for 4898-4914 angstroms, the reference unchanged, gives 1.3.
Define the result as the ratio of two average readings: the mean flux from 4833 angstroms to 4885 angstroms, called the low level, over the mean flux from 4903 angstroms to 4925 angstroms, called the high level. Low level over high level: 0.98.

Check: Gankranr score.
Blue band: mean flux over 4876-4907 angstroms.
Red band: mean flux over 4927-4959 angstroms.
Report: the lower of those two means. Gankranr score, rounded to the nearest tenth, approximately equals 18.2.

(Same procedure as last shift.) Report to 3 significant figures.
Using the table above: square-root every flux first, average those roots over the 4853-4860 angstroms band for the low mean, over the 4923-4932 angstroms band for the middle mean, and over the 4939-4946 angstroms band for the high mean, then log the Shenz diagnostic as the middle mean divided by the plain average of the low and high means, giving 1.03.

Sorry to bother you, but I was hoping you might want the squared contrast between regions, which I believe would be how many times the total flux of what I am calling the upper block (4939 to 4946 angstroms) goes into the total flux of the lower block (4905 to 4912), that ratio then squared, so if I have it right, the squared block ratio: 1.07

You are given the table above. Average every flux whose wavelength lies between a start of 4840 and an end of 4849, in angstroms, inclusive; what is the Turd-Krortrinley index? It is 19.6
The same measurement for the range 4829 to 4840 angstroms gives 18.8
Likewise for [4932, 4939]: 17.7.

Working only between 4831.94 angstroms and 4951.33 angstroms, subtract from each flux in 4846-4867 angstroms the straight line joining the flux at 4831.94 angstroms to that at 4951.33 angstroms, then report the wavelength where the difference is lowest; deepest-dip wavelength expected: 4860.96 angstroms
